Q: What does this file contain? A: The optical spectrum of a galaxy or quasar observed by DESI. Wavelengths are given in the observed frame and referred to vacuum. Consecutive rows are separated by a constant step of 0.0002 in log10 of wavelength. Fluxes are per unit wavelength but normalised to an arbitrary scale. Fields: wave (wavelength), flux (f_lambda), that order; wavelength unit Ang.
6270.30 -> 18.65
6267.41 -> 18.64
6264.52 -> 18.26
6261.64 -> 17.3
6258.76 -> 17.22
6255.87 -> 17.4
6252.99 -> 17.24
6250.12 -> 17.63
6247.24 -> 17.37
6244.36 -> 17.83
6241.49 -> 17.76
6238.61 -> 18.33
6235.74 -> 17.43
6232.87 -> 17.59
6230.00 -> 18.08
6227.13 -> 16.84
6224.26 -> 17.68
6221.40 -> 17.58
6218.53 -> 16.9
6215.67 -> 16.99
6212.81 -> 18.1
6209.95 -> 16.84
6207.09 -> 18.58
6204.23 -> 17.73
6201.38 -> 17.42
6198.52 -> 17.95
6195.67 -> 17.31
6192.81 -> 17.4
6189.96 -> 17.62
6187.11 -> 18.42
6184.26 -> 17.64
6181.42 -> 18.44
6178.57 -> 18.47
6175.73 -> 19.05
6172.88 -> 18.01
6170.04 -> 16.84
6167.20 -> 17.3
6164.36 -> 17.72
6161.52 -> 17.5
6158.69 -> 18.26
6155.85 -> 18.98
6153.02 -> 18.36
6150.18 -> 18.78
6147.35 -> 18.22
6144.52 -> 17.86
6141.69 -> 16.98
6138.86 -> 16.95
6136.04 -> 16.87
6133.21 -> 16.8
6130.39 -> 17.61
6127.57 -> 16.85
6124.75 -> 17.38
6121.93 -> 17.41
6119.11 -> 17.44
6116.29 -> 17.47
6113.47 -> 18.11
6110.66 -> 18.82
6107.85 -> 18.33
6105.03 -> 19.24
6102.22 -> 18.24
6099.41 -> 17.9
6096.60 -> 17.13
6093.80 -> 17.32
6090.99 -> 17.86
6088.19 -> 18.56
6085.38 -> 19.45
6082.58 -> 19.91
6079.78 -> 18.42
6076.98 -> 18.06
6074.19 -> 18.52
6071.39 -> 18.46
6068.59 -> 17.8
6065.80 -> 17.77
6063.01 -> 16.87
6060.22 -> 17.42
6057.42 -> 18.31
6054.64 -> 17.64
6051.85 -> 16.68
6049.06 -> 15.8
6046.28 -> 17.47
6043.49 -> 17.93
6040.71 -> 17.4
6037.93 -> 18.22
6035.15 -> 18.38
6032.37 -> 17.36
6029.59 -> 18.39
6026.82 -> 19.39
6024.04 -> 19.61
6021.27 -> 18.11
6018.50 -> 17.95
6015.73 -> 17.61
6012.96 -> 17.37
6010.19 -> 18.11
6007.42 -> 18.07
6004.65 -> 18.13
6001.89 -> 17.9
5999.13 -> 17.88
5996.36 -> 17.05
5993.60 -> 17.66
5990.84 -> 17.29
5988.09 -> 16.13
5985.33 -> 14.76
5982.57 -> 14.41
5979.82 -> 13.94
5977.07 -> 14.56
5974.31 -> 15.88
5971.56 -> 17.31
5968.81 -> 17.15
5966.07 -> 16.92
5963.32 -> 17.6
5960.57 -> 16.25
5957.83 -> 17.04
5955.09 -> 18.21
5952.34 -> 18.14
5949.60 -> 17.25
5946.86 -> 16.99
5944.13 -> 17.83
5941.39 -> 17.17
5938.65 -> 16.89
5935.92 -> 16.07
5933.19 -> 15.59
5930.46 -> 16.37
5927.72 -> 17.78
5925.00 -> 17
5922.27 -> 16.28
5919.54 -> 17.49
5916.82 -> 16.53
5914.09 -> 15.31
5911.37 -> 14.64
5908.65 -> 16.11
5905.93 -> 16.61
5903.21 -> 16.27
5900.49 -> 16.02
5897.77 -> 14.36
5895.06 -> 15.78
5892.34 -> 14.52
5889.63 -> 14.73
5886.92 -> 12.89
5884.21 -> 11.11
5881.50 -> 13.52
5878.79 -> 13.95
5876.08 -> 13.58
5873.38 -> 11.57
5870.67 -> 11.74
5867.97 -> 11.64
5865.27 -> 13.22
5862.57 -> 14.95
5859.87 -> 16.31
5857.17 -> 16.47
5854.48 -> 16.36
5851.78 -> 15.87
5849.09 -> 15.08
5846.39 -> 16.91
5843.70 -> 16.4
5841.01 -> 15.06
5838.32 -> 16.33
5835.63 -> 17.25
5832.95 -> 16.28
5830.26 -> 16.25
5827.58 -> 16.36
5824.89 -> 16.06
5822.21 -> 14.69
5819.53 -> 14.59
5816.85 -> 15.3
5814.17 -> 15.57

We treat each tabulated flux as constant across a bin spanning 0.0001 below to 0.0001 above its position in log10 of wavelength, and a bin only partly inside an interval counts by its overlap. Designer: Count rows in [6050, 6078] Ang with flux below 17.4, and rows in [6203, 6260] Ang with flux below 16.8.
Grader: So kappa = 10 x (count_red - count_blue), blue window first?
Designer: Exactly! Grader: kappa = -20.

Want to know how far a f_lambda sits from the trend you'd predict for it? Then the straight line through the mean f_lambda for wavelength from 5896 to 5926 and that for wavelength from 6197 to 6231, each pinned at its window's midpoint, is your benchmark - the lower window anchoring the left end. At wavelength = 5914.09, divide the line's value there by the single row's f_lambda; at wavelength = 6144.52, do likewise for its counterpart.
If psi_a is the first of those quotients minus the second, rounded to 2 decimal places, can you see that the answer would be 0.09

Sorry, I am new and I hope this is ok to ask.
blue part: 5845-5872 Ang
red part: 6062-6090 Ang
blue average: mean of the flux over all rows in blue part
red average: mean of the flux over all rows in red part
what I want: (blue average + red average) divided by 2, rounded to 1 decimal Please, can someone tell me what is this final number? 16.6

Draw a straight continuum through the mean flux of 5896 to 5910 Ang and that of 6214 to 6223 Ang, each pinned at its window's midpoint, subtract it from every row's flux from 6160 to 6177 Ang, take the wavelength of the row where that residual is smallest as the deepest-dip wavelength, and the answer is 6170.04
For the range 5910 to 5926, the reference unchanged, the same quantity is 5911.37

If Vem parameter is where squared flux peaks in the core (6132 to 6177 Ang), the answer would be 6175.73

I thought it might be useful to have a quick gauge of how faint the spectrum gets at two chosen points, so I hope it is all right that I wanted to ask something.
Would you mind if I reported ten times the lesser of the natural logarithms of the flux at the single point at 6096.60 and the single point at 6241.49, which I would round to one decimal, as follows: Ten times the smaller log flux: 28.4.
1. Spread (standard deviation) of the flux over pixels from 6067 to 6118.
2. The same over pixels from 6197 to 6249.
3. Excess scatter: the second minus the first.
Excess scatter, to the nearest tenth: -0.2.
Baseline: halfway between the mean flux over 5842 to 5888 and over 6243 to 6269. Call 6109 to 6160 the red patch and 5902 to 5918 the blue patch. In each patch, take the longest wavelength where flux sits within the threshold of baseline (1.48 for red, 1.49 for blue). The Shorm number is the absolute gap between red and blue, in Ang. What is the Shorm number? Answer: 224.9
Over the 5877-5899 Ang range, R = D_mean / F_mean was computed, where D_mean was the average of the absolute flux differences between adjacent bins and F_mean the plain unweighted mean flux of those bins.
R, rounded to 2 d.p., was 0.10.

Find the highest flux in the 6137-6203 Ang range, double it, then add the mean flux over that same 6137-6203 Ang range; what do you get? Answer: 56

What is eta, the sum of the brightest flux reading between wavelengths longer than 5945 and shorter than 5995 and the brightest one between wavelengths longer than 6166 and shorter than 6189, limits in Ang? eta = 37.3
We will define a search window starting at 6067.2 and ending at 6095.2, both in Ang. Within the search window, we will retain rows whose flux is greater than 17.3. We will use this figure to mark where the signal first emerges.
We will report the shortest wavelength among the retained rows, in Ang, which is 6068.59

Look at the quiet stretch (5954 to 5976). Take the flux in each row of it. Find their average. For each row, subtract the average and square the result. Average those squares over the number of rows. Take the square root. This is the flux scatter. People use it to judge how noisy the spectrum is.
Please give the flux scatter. 0.68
